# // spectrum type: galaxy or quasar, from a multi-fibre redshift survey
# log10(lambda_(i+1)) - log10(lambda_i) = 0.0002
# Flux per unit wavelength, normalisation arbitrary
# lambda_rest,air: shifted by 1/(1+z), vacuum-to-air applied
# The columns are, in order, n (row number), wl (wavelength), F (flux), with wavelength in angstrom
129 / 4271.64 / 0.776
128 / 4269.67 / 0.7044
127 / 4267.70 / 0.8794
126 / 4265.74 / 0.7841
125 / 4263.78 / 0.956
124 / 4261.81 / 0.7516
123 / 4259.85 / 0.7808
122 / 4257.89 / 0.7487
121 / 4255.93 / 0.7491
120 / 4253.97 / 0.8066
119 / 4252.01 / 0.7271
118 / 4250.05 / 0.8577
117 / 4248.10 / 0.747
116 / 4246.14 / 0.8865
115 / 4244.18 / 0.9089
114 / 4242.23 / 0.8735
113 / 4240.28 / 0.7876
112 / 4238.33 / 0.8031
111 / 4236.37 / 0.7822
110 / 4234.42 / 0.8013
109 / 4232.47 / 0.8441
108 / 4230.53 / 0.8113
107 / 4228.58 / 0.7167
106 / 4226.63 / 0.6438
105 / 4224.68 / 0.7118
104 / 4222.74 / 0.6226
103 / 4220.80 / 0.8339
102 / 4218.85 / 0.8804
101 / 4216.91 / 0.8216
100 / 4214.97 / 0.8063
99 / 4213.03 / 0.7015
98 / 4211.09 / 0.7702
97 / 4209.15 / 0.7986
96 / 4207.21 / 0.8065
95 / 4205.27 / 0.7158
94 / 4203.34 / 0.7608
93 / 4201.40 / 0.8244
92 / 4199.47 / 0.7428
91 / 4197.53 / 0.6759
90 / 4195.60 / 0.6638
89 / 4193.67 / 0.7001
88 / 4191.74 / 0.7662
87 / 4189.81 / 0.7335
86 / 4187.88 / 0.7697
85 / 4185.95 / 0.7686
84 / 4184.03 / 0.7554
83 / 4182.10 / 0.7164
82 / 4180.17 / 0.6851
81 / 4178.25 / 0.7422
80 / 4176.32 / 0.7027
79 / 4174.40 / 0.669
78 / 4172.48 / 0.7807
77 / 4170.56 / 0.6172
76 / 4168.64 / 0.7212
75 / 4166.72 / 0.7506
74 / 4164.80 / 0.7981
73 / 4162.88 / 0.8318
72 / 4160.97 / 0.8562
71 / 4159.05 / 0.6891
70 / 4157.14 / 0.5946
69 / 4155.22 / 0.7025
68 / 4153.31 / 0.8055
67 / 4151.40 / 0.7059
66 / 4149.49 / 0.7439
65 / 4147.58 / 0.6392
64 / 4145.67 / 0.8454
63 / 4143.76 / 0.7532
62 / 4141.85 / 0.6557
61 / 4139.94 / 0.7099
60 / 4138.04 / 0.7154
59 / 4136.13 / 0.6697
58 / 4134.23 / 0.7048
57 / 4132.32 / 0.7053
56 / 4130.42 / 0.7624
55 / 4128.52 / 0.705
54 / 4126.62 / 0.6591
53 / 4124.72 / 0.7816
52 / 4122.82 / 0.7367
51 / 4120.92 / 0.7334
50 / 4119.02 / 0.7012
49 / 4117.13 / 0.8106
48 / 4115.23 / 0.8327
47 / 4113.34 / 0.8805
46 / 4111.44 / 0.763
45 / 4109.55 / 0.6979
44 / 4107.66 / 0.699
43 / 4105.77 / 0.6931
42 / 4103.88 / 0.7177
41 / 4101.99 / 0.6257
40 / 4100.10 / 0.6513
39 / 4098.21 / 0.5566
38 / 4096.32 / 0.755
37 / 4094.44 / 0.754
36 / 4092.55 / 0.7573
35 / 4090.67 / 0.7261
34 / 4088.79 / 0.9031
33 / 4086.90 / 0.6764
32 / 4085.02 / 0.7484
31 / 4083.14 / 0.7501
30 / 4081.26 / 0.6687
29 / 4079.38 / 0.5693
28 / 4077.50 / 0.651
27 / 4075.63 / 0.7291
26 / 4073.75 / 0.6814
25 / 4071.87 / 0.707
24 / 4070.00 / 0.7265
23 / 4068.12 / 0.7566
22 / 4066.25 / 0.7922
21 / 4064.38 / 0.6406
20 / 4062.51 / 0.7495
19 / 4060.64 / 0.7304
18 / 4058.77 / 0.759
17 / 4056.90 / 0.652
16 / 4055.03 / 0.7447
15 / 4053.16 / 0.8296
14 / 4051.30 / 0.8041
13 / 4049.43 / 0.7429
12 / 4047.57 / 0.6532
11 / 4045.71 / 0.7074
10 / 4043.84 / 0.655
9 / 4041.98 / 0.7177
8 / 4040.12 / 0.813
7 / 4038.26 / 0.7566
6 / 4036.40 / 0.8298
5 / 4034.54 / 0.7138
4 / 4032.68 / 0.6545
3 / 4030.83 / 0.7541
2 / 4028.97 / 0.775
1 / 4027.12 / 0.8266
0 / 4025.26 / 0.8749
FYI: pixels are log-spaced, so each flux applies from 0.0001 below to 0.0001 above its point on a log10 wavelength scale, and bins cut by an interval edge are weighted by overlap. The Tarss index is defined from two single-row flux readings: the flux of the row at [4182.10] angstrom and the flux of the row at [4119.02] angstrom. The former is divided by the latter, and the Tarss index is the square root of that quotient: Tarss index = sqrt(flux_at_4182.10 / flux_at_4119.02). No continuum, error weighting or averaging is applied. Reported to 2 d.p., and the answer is 1.01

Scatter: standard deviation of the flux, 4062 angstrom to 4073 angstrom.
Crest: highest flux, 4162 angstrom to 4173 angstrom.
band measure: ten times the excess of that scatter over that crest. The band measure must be -7.8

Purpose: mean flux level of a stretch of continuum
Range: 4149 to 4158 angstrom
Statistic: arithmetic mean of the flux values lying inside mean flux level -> 0.710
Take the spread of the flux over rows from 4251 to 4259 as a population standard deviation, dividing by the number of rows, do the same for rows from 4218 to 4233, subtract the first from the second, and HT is 0.061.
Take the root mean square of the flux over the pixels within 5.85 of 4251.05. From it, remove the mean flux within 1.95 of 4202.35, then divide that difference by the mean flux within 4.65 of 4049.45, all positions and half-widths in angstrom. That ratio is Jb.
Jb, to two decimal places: 0.01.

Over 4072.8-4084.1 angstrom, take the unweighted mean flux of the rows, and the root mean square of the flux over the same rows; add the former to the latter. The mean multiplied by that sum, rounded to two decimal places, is 0.91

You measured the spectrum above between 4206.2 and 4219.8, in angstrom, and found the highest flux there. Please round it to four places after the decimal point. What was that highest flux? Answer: 0.8804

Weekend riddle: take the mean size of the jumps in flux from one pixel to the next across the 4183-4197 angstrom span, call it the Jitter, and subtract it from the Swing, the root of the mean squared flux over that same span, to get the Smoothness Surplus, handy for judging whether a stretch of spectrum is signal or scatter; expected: 0.71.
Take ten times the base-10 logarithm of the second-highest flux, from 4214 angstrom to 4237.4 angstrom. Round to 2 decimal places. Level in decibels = -0.74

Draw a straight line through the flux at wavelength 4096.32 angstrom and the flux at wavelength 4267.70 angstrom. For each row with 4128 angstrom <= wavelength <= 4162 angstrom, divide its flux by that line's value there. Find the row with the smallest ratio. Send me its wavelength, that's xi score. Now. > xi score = 4157.14 angstrom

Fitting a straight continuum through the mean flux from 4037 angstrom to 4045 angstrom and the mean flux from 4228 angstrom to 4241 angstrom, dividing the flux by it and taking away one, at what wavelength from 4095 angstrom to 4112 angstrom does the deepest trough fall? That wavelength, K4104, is 4098.21 angstrom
